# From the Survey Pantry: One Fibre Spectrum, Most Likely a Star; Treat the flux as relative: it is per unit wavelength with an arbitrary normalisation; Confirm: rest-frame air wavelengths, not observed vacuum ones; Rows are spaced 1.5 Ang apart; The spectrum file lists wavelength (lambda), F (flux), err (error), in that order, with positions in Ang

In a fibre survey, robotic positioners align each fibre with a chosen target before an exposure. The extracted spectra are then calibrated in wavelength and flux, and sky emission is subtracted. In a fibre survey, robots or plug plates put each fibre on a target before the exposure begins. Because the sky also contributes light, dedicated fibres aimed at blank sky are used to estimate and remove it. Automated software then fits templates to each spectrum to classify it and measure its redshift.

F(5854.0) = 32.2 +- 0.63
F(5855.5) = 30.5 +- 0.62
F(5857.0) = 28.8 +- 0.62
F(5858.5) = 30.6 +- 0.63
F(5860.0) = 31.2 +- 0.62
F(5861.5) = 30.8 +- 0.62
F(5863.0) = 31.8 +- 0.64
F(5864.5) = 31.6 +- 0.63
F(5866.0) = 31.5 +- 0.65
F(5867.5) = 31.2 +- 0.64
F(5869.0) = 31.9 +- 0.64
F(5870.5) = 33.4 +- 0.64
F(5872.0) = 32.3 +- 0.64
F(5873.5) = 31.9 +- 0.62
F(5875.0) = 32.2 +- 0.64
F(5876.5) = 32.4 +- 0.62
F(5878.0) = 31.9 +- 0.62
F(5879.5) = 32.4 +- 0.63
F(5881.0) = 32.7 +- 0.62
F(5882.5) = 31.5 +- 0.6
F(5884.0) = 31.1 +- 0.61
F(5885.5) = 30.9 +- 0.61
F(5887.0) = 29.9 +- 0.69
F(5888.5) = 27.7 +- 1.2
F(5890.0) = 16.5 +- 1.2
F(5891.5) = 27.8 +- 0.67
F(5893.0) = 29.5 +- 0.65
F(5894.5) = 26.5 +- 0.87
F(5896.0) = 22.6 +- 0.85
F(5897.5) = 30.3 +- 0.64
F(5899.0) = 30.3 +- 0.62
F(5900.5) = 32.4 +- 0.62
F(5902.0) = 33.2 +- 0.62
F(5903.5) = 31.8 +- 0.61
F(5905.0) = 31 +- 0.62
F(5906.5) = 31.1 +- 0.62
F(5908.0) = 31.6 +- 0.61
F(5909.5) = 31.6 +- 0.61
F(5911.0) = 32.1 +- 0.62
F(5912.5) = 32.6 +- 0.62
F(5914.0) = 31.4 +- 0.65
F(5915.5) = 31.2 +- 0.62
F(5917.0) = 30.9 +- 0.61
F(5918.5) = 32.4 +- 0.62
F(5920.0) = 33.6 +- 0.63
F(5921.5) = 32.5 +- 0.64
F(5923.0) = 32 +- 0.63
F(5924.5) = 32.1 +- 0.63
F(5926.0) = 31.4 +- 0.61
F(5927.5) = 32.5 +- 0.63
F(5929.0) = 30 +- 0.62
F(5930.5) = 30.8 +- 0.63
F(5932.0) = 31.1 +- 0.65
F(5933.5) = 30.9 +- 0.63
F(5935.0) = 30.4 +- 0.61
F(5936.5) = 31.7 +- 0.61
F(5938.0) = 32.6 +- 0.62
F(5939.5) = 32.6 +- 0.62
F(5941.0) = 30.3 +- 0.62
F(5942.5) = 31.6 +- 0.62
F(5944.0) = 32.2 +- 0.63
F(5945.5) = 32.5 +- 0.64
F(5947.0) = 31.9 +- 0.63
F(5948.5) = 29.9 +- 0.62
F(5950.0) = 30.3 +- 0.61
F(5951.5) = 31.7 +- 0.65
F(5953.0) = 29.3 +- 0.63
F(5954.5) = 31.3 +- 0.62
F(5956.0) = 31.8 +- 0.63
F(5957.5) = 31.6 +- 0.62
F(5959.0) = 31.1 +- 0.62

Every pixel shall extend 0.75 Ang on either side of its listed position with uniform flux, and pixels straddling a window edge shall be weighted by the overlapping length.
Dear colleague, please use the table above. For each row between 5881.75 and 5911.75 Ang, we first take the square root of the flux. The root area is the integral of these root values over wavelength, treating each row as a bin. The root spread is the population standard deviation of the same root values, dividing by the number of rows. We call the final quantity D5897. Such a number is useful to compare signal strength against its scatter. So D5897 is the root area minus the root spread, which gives 162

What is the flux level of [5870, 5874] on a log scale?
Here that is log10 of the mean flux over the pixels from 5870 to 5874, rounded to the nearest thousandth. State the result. 1.512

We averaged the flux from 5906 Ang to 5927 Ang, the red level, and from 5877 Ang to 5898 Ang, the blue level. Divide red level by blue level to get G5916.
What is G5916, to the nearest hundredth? 1.11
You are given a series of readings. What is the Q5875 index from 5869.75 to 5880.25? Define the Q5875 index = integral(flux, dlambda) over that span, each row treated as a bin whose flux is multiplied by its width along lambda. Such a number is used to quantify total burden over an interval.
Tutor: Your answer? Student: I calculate 340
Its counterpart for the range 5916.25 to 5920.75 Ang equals 145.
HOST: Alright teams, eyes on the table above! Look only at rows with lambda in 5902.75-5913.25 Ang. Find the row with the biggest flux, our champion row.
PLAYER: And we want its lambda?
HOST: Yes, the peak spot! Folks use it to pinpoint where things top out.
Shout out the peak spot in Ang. 5912.5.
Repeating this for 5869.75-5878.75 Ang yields 5870.5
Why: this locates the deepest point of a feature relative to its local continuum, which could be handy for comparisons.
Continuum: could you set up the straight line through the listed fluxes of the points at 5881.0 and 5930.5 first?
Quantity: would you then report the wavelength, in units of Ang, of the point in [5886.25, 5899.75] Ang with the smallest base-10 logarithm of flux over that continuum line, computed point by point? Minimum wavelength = 5890.0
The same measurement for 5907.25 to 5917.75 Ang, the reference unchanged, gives 5917.0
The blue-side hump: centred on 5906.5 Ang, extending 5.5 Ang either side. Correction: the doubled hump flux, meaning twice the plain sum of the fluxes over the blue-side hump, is 445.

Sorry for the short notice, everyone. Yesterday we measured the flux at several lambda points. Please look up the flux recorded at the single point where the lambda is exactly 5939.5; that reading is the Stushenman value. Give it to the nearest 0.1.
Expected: 32.6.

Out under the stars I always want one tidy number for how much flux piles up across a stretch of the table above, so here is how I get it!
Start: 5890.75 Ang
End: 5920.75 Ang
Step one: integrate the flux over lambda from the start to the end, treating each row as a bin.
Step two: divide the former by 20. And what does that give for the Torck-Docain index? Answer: 46.0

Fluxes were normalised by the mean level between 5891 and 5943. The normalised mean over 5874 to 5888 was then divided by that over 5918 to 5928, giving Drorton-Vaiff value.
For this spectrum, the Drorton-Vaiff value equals 0.98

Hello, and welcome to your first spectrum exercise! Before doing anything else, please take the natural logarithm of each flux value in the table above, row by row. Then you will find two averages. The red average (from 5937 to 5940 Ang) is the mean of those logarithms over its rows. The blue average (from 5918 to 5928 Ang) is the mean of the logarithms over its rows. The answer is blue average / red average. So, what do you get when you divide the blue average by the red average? 1.00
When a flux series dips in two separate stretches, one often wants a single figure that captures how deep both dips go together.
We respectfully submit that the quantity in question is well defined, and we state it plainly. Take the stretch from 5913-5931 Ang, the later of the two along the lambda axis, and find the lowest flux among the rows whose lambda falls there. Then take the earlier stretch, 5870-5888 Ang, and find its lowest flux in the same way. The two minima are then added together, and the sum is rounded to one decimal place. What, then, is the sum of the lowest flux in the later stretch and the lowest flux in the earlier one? 59.9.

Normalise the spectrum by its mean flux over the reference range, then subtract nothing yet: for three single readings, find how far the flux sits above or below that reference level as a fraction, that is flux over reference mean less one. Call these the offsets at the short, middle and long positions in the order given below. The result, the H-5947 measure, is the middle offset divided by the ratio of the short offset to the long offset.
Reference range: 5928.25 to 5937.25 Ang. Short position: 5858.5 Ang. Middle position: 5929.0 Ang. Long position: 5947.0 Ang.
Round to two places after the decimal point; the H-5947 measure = 0.13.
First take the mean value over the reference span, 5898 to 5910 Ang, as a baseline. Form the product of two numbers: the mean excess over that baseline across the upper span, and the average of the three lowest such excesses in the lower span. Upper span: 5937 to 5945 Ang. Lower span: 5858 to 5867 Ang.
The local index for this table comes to -0.2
